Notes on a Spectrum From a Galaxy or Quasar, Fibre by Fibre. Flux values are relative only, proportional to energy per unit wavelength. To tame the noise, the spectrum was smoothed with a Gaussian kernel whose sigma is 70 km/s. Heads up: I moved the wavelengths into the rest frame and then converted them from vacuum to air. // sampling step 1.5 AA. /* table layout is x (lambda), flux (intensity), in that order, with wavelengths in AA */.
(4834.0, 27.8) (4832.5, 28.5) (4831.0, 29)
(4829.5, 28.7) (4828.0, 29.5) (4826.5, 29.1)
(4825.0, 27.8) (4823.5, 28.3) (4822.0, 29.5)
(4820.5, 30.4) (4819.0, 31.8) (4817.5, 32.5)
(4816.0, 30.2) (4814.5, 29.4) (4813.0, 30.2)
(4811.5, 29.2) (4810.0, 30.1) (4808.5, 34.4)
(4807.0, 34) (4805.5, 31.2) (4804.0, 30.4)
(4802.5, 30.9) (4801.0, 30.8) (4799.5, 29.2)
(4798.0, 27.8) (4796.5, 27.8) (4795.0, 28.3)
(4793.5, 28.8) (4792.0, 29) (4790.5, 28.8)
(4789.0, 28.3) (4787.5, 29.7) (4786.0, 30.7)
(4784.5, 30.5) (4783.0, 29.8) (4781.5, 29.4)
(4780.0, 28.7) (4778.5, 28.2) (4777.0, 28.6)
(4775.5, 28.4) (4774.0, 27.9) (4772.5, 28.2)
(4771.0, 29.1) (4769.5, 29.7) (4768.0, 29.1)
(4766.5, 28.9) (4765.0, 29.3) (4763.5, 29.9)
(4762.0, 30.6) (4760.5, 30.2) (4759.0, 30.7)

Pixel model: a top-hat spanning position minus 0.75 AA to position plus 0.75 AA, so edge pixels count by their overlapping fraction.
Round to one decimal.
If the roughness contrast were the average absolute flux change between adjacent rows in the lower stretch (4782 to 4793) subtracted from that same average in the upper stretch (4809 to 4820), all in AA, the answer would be 0.4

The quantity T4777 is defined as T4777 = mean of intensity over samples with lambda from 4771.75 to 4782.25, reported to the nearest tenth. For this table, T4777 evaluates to 28.5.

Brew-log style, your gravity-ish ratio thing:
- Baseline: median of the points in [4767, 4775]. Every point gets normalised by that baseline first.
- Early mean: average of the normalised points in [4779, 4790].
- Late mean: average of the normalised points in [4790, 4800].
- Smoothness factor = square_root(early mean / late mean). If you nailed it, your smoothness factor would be 1.018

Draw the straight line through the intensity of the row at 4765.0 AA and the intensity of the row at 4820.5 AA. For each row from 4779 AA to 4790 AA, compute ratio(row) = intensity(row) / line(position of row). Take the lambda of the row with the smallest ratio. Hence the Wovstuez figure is 4789.0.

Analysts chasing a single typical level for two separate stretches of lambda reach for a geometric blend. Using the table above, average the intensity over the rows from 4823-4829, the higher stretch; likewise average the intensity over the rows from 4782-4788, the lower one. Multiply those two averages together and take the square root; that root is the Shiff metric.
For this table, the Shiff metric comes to 29.4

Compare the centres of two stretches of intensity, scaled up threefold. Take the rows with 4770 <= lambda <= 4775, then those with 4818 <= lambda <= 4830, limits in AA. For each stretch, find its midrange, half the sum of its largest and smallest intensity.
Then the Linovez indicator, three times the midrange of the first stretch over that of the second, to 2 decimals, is 2.87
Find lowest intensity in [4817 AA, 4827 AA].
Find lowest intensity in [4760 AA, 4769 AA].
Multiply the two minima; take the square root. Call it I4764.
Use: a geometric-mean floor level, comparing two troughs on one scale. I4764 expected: 28.3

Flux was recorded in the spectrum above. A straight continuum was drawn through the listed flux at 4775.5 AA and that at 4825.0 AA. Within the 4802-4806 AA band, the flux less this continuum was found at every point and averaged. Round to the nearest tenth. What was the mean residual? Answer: 2.8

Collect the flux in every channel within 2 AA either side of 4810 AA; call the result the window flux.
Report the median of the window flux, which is 30.1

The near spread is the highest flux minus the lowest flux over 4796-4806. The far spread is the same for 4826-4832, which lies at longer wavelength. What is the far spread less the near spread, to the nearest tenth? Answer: -2.6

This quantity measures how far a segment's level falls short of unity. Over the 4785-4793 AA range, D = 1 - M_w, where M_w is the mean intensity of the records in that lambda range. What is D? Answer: -28.3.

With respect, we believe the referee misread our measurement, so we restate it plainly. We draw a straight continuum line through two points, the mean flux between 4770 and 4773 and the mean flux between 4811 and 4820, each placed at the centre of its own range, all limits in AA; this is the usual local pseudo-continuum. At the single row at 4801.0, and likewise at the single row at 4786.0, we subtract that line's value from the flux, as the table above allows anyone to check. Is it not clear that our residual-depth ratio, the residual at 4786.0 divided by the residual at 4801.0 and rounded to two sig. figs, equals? 1.6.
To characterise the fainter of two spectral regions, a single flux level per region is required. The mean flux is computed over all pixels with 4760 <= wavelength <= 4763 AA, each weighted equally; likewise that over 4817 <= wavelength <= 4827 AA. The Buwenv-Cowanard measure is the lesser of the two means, 29.9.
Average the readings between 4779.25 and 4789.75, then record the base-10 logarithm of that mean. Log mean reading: 1.47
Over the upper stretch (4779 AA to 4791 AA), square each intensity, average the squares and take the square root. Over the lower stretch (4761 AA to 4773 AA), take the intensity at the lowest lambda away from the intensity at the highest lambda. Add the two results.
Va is 27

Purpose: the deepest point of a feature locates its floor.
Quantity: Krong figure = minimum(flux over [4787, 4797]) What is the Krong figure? 27.8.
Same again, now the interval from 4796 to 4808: 27.8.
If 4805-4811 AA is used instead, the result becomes 30.1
